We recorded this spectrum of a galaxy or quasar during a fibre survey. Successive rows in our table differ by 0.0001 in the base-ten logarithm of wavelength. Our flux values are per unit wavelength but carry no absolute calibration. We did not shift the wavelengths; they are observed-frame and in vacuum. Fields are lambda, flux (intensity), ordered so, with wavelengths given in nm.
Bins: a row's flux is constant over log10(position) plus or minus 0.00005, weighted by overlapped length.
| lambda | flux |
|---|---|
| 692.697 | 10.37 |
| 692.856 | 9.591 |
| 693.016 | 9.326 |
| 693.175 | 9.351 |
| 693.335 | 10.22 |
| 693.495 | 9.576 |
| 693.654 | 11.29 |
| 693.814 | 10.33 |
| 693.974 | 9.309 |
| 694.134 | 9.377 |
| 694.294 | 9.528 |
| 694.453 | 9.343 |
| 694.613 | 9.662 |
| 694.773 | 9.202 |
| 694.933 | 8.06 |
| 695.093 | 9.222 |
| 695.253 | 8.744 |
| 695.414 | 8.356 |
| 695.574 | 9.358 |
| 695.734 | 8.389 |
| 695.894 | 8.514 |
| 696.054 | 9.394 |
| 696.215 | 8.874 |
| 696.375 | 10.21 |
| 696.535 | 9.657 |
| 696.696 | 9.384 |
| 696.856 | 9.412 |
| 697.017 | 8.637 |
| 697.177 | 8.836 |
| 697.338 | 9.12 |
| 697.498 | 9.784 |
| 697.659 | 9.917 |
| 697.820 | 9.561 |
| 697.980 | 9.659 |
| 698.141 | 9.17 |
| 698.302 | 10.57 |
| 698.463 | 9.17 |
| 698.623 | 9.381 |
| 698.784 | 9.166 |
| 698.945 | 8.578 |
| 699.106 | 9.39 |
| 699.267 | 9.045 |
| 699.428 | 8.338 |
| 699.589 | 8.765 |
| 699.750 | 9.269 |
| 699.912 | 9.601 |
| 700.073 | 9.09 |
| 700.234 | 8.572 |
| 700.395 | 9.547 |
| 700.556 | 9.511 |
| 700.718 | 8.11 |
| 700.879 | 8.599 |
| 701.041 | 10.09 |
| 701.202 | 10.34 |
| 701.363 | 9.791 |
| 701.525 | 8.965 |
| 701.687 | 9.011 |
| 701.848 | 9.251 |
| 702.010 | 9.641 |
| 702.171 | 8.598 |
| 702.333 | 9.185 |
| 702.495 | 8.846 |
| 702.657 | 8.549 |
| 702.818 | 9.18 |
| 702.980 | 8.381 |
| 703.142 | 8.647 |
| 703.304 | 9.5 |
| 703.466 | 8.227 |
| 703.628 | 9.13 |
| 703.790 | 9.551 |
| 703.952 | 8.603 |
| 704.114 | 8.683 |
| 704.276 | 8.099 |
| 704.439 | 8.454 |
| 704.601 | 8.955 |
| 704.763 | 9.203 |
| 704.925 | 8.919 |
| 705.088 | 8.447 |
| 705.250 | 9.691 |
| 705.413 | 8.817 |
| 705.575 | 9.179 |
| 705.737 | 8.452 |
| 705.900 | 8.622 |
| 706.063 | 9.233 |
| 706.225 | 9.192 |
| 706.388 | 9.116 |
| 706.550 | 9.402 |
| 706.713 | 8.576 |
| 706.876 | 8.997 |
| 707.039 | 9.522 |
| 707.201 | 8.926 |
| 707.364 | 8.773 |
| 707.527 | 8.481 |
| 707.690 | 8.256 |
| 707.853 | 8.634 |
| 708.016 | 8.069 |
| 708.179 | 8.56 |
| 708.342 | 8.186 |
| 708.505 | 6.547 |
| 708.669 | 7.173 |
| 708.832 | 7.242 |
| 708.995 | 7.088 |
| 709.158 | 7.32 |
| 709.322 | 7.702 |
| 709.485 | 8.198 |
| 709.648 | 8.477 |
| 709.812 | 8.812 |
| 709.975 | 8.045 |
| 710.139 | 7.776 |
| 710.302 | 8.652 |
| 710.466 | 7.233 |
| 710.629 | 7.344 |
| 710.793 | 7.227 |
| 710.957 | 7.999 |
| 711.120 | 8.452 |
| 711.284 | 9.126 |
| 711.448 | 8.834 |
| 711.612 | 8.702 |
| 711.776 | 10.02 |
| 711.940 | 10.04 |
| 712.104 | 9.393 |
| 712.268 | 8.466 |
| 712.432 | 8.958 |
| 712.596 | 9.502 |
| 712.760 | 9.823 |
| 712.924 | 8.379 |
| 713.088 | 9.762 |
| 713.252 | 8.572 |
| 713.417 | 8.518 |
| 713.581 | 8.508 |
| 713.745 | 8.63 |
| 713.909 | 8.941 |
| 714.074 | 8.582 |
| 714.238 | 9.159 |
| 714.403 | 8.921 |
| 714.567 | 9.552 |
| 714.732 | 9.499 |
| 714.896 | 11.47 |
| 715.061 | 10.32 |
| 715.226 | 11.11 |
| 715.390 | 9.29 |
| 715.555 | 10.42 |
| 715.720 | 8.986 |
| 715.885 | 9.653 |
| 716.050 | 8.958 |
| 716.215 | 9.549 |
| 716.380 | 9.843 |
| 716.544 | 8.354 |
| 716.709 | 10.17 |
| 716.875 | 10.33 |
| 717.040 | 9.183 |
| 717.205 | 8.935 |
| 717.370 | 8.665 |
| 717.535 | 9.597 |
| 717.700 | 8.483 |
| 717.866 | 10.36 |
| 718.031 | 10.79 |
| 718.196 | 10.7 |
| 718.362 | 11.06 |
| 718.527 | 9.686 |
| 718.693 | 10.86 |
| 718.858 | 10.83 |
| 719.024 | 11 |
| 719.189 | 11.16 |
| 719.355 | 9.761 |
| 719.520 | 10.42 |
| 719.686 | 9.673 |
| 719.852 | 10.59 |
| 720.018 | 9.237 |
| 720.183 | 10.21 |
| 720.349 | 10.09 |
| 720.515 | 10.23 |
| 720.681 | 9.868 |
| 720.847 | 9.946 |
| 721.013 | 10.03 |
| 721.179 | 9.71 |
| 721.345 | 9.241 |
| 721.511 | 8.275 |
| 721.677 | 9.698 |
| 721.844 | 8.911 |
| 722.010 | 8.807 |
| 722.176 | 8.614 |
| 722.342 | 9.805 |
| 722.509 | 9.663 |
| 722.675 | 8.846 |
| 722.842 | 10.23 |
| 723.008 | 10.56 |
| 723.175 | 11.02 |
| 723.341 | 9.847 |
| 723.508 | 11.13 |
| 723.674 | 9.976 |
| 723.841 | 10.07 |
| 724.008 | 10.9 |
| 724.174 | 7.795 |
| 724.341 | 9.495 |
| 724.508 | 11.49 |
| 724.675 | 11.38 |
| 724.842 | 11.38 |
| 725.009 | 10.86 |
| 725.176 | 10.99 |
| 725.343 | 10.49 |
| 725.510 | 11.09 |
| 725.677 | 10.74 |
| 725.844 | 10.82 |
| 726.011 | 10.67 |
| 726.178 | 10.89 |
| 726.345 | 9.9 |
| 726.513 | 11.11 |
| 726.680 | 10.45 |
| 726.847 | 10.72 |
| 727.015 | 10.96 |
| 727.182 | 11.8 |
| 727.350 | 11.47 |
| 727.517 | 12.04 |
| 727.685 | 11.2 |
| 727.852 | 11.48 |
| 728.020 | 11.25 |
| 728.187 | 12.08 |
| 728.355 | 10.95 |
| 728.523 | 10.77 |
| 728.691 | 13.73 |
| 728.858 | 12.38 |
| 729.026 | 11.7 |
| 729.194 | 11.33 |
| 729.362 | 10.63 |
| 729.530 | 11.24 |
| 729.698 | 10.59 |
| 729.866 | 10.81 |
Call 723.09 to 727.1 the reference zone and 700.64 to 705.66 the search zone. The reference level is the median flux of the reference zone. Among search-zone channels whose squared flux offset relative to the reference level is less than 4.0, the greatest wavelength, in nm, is 705.575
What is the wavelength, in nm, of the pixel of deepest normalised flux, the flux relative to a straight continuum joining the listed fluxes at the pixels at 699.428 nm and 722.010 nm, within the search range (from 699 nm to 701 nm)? 700.718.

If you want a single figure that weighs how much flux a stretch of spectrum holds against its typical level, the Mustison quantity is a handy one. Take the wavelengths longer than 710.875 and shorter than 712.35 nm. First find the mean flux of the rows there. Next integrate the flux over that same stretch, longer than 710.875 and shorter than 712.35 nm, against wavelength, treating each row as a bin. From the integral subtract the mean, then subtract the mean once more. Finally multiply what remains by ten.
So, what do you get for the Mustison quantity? -47.3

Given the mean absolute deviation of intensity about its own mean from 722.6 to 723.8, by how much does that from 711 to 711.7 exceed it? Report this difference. -0.38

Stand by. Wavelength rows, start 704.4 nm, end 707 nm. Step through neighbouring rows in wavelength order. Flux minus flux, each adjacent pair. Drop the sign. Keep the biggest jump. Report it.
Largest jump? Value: 1.24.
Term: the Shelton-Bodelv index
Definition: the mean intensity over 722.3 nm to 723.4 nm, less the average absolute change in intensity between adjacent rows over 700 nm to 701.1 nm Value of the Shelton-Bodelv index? 9.2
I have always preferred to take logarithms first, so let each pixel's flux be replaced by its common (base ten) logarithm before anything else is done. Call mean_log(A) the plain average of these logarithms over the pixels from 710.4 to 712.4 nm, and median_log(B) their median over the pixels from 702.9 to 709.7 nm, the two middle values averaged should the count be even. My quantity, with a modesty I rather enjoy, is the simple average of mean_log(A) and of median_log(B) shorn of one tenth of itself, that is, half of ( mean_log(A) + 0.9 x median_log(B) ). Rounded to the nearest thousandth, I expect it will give 0.886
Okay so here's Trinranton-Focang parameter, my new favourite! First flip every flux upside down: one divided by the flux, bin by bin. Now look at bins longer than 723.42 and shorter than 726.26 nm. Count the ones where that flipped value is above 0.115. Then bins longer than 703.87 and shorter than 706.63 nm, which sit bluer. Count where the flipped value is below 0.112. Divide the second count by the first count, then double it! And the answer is 16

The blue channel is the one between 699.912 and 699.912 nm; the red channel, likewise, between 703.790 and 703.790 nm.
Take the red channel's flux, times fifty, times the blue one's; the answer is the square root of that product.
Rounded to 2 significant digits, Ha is 68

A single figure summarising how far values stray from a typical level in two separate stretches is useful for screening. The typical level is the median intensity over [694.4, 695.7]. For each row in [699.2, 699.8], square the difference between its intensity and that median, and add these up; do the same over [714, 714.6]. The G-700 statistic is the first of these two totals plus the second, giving 2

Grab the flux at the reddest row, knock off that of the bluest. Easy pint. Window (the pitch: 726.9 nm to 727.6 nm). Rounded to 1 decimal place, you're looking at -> 1.1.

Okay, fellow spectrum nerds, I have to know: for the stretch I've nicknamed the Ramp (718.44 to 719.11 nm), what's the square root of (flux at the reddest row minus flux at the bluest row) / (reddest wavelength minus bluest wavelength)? 1.63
